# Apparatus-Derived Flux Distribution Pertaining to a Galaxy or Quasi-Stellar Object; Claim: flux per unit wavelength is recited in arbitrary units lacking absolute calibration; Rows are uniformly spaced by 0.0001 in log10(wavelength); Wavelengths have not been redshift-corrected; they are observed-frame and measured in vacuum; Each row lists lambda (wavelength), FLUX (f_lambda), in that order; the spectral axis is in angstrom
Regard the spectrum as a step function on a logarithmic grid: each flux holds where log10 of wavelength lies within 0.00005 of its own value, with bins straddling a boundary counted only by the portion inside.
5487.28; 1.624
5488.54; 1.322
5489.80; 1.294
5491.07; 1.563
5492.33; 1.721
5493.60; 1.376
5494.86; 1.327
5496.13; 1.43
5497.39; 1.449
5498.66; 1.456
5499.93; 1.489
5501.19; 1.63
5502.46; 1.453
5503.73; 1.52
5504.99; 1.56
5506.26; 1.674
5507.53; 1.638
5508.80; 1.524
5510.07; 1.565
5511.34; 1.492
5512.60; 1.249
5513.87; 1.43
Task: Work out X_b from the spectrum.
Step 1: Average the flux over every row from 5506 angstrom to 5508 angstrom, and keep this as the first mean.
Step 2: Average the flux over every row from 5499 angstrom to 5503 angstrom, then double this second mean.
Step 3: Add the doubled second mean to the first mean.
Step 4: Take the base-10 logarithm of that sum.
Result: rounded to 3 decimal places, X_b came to 0.672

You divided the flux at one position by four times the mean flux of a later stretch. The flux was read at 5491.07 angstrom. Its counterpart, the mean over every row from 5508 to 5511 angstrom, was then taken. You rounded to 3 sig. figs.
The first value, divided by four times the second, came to 0.253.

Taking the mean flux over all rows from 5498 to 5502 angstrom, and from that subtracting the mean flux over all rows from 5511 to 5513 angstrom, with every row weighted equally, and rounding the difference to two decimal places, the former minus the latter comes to 0.15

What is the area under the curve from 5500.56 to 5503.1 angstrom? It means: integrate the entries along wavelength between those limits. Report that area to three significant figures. 3.91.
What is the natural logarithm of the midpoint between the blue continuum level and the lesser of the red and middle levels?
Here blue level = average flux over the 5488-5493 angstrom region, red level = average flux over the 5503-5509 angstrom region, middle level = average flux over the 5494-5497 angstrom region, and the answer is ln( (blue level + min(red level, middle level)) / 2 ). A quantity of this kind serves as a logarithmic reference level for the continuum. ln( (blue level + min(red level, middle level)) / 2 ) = 0.36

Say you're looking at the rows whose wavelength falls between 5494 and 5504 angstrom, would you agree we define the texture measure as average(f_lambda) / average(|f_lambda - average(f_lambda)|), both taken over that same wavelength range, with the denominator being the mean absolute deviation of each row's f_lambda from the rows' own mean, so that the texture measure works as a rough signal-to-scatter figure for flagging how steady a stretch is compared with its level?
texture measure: 25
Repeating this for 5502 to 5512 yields 28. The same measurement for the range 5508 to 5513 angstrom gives 14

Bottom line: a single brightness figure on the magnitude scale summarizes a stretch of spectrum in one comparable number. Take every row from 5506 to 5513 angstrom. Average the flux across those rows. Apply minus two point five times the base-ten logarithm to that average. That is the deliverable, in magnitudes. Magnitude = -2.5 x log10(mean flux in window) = -0.46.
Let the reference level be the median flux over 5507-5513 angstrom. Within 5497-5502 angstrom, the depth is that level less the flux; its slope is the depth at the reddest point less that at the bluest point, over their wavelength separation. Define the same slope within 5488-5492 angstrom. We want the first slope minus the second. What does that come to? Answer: 0.048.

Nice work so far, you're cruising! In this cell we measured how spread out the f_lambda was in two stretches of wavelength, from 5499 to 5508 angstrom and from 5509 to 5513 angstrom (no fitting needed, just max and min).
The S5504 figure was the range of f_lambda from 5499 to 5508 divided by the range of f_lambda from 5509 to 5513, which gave 0.70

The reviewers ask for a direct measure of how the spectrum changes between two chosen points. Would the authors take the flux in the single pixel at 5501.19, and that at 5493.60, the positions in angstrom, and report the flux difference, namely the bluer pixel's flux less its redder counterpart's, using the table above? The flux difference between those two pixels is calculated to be -0.25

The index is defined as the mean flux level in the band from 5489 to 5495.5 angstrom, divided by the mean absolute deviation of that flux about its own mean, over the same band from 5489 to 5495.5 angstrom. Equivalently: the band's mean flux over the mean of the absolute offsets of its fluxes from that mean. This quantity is 9.8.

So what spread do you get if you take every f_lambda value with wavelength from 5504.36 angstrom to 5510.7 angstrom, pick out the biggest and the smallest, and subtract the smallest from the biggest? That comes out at 0.15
